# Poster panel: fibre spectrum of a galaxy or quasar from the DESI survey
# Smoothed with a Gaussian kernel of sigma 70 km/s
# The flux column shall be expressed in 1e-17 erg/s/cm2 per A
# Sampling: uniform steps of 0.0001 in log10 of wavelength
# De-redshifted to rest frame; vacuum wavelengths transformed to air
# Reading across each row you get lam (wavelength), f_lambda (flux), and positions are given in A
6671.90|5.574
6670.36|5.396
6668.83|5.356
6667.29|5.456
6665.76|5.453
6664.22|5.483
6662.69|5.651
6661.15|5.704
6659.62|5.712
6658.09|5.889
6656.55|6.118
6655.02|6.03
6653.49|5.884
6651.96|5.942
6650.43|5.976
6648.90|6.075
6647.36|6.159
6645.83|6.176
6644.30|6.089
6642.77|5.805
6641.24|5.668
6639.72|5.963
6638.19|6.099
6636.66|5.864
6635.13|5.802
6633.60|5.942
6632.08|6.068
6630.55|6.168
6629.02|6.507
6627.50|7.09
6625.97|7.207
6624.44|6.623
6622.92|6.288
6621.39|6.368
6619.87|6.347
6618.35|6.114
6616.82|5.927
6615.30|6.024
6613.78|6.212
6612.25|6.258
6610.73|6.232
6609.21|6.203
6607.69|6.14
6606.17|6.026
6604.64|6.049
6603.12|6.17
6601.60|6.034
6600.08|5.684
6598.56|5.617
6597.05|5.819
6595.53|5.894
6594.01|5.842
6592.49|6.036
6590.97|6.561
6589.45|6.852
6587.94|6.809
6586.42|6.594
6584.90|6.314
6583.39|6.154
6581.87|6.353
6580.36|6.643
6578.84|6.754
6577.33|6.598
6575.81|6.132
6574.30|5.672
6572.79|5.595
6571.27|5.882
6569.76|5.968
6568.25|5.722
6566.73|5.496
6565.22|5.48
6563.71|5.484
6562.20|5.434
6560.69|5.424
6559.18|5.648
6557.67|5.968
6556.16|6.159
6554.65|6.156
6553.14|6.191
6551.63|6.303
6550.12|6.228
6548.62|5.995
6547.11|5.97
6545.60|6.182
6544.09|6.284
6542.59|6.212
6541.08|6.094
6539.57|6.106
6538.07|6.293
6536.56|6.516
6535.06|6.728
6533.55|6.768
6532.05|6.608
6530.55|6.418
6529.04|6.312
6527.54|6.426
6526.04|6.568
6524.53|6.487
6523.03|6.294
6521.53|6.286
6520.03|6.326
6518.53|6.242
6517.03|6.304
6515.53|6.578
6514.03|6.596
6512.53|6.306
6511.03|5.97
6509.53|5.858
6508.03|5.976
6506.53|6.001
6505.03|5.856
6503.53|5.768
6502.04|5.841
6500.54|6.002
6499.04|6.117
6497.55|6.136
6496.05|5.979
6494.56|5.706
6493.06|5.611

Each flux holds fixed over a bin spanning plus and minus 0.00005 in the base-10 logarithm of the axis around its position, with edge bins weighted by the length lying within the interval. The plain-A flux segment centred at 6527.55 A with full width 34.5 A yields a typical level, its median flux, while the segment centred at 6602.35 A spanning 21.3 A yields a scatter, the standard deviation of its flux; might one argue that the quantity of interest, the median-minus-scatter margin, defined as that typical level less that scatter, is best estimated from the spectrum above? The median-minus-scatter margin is 6.1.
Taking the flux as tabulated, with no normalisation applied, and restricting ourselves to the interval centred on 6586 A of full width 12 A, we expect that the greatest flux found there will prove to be 6.852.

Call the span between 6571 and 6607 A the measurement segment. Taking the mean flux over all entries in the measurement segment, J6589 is 6.17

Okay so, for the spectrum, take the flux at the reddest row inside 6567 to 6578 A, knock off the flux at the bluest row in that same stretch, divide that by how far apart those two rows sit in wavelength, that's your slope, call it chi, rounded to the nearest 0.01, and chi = 0.10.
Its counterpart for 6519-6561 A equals -0.02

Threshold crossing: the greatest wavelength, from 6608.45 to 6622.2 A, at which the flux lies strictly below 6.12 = 6618.35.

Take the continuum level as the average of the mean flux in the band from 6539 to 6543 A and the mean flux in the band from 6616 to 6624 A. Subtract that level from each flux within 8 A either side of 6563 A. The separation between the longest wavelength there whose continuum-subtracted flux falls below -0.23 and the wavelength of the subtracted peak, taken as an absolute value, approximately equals 12.1 A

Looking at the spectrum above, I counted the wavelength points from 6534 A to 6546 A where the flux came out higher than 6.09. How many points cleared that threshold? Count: 8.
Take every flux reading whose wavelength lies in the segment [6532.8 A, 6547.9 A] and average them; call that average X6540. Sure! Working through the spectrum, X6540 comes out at 6.3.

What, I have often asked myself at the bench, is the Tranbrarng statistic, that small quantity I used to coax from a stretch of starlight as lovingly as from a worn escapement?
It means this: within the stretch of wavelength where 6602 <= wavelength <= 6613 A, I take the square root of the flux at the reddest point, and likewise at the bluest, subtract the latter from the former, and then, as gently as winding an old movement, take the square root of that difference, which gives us 0.13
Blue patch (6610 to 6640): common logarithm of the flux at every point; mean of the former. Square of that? 0.633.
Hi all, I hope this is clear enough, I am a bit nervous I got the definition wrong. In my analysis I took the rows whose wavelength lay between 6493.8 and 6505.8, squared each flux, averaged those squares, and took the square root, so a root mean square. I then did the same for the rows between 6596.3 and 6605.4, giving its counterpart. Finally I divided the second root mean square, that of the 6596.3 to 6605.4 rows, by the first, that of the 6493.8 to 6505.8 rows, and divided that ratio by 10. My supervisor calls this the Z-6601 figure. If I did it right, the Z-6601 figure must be 0.100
